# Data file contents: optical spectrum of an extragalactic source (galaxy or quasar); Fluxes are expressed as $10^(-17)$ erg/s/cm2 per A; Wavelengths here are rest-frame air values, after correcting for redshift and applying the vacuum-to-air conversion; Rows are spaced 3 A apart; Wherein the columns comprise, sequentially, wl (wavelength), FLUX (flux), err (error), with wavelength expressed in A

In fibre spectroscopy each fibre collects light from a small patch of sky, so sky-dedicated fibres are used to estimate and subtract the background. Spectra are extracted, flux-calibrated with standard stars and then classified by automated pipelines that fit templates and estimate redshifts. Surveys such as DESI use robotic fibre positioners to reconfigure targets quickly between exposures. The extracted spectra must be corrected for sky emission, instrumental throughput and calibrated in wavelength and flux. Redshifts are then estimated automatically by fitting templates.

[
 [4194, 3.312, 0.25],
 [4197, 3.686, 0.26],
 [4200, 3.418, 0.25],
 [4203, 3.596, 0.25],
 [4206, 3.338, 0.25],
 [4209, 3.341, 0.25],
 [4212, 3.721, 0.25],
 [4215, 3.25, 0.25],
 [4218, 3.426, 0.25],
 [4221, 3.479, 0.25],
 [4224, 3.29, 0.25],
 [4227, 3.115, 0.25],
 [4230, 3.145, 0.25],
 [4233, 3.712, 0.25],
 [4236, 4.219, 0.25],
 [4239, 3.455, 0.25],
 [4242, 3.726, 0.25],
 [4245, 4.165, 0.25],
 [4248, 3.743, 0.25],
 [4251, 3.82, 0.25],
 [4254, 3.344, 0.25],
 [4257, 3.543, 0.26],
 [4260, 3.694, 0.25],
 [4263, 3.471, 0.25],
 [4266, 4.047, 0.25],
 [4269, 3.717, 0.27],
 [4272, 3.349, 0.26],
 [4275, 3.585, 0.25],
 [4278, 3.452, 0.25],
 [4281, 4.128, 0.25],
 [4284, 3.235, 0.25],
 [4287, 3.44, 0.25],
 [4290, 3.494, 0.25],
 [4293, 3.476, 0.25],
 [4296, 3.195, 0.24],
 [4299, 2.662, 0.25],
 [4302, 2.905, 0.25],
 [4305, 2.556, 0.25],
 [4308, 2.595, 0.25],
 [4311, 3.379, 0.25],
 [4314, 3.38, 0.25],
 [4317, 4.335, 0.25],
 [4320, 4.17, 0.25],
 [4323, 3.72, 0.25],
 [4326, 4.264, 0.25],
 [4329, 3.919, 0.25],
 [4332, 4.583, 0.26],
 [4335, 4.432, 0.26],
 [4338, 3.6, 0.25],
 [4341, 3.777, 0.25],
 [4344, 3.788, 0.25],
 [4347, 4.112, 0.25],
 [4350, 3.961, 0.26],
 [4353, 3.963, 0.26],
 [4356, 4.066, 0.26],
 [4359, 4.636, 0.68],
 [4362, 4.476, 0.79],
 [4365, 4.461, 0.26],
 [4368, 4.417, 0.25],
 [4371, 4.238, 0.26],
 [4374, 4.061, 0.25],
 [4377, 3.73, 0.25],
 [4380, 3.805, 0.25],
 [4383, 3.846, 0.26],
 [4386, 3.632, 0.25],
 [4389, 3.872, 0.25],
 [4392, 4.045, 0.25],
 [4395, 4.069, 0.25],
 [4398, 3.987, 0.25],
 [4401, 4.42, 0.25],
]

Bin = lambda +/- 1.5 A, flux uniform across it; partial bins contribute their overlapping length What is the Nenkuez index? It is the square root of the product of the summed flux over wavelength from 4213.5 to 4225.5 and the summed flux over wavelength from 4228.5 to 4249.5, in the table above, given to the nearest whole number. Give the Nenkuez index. 19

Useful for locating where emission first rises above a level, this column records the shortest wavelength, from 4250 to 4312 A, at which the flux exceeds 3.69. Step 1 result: 4251 A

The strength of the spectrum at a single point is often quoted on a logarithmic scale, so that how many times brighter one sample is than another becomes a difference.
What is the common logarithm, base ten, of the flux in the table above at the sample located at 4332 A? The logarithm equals 0.66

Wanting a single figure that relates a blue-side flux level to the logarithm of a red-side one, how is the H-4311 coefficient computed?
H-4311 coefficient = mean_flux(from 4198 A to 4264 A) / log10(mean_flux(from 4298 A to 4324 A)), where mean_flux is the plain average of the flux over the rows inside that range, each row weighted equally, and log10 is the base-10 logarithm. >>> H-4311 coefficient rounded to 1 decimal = 6.8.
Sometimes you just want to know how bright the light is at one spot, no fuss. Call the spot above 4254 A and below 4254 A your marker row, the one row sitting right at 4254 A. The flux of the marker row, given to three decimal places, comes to 3.344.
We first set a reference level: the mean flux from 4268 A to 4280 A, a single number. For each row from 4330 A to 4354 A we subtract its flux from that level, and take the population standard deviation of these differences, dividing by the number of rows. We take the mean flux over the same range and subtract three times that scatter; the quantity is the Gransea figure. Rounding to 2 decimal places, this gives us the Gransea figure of 3.08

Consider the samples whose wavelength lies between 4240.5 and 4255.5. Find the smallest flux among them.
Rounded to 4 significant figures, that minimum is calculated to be 3.344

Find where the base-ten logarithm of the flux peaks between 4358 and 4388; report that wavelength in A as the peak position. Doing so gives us 4359 A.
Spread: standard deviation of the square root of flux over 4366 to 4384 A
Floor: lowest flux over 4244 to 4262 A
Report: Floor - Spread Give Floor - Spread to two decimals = 3.28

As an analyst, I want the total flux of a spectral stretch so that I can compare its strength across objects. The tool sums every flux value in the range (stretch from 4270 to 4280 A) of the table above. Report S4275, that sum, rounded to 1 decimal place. 10.4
